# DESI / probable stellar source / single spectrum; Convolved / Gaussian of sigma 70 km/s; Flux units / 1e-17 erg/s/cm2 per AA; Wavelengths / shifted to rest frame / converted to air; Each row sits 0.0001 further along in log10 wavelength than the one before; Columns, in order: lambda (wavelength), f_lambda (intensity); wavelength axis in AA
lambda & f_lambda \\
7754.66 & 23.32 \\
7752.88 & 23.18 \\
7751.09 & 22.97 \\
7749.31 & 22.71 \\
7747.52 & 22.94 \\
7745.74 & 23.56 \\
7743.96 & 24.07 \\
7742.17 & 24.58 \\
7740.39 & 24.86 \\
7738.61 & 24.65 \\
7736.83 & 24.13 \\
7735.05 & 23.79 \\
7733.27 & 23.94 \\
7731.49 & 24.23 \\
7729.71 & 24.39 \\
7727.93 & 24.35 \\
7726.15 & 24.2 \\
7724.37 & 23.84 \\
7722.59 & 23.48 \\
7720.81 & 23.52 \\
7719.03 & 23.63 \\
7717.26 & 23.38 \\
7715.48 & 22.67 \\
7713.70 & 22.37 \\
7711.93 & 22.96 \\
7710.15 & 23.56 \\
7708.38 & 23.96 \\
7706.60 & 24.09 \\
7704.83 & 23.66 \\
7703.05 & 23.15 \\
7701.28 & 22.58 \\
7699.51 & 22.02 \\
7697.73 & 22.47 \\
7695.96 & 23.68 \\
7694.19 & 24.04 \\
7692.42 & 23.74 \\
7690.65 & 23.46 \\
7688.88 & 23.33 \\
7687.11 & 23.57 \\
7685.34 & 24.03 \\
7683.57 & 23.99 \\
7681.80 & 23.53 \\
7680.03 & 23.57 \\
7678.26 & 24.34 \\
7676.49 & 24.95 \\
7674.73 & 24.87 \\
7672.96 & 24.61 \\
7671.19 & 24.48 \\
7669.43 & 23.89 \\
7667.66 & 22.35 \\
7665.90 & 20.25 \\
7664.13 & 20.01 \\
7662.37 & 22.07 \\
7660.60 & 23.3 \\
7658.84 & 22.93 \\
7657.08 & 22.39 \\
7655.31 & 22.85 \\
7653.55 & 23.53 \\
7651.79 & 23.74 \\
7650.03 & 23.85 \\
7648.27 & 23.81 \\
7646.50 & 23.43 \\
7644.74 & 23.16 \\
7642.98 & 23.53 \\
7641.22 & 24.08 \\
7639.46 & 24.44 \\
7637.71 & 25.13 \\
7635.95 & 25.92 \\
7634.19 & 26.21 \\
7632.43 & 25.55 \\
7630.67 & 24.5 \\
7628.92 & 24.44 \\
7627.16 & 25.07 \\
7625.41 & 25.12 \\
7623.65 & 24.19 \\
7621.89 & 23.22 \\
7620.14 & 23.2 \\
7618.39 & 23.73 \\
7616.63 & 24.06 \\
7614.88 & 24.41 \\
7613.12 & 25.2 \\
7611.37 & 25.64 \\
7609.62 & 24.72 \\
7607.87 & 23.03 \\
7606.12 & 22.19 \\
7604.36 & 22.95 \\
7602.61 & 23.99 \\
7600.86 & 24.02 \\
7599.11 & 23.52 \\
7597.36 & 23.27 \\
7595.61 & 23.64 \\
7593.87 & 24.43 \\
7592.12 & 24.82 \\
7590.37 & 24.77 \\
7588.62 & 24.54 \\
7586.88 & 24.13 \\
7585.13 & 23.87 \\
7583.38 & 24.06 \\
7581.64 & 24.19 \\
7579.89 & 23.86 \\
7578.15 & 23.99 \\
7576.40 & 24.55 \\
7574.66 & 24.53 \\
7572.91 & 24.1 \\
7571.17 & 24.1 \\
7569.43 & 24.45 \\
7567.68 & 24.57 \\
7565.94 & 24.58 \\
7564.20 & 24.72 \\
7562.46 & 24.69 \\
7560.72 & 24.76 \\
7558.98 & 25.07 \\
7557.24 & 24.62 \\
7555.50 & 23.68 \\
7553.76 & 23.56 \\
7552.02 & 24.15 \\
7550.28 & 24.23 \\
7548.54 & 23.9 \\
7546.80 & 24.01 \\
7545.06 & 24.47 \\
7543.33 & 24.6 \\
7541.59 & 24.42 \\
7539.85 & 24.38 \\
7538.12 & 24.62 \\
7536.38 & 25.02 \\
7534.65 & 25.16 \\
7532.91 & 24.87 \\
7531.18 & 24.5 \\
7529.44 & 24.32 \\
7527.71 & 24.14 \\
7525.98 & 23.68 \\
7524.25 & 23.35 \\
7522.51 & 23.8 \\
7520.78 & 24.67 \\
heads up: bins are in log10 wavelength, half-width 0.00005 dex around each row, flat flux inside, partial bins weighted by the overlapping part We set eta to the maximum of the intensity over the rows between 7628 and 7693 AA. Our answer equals 26.21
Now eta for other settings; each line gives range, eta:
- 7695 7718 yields 24.09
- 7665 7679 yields 24.95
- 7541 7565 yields 25.07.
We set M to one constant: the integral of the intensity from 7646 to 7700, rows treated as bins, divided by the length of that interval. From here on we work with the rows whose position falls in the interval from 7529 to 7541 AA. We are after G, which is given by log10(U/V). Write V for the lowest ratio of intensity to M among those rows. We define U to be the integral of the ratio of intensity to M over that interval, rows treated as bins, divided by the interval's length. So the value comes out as 0.007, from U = 1.06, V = 1.04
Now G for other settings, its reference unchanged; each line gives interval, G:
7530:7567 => 0.017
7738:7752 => 0.020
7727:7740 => 0.008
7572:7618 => 0.036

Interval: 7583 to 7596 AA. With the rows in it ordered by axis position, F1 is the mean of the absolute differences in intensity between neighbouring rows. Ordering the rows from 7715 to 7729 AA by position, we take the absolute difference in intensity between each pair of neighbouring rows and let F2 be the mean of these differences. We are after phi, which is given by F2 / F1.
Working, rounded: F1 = 0.33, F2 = 0.28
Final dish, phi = 0.9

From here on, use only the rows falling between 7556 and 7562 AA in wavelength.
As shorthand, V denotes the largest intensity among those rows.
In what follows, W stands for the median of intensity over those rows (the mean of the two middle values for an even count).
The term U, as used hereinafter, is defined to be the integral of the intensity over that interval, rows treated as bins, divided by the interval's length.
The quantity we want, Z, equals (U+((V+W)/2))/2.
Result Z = 24.8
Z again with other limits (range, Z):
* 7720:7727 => 23.8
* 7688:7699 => 23.6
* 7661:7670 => 22.3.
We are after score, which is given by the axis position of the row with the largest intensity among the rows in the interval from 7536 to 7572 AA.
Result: 7558.98 AA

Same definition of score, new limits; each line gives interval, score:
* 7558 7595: 7558.98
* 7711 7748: 7740.39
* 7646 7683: 7676.49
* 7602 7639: 7634.19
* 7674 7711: 7676.49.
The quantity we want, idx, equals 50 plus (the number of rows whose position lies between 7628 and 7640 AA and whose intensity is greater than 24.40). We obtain 57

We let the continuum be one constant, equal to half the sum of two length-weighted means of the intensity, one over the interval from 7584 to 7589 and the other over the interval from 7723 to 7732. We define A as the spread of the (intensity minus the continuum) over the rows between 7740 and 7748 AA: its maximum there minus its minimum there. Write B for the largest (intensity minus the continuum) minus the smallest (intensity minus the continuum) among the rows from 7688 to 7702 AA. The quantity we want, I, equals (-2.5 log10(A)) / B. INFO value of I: -0.4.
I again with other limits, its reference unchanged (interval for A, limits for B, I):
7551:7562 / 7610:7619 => -0.2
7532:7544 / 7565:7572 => 0.6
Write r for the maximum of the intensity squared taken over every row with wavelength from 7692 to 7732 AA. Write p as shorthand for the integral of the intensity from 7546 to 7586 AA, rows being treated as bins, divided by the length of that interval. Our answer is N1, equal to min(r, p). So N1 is 24.3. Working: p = 24.3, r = 595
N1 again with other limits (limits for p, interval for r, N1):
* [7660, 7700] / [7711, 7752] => 23.3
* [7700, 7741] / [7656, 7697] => 23.7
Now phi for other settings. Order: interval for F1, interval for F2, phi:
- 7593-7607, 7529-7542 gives 0.4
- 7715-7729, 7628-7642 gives 2.0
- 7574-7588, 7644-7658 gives 1.3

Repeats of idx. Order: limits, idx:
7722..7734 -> 50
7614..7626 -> 52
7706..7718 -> 50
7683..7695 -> 50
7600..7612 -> 52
